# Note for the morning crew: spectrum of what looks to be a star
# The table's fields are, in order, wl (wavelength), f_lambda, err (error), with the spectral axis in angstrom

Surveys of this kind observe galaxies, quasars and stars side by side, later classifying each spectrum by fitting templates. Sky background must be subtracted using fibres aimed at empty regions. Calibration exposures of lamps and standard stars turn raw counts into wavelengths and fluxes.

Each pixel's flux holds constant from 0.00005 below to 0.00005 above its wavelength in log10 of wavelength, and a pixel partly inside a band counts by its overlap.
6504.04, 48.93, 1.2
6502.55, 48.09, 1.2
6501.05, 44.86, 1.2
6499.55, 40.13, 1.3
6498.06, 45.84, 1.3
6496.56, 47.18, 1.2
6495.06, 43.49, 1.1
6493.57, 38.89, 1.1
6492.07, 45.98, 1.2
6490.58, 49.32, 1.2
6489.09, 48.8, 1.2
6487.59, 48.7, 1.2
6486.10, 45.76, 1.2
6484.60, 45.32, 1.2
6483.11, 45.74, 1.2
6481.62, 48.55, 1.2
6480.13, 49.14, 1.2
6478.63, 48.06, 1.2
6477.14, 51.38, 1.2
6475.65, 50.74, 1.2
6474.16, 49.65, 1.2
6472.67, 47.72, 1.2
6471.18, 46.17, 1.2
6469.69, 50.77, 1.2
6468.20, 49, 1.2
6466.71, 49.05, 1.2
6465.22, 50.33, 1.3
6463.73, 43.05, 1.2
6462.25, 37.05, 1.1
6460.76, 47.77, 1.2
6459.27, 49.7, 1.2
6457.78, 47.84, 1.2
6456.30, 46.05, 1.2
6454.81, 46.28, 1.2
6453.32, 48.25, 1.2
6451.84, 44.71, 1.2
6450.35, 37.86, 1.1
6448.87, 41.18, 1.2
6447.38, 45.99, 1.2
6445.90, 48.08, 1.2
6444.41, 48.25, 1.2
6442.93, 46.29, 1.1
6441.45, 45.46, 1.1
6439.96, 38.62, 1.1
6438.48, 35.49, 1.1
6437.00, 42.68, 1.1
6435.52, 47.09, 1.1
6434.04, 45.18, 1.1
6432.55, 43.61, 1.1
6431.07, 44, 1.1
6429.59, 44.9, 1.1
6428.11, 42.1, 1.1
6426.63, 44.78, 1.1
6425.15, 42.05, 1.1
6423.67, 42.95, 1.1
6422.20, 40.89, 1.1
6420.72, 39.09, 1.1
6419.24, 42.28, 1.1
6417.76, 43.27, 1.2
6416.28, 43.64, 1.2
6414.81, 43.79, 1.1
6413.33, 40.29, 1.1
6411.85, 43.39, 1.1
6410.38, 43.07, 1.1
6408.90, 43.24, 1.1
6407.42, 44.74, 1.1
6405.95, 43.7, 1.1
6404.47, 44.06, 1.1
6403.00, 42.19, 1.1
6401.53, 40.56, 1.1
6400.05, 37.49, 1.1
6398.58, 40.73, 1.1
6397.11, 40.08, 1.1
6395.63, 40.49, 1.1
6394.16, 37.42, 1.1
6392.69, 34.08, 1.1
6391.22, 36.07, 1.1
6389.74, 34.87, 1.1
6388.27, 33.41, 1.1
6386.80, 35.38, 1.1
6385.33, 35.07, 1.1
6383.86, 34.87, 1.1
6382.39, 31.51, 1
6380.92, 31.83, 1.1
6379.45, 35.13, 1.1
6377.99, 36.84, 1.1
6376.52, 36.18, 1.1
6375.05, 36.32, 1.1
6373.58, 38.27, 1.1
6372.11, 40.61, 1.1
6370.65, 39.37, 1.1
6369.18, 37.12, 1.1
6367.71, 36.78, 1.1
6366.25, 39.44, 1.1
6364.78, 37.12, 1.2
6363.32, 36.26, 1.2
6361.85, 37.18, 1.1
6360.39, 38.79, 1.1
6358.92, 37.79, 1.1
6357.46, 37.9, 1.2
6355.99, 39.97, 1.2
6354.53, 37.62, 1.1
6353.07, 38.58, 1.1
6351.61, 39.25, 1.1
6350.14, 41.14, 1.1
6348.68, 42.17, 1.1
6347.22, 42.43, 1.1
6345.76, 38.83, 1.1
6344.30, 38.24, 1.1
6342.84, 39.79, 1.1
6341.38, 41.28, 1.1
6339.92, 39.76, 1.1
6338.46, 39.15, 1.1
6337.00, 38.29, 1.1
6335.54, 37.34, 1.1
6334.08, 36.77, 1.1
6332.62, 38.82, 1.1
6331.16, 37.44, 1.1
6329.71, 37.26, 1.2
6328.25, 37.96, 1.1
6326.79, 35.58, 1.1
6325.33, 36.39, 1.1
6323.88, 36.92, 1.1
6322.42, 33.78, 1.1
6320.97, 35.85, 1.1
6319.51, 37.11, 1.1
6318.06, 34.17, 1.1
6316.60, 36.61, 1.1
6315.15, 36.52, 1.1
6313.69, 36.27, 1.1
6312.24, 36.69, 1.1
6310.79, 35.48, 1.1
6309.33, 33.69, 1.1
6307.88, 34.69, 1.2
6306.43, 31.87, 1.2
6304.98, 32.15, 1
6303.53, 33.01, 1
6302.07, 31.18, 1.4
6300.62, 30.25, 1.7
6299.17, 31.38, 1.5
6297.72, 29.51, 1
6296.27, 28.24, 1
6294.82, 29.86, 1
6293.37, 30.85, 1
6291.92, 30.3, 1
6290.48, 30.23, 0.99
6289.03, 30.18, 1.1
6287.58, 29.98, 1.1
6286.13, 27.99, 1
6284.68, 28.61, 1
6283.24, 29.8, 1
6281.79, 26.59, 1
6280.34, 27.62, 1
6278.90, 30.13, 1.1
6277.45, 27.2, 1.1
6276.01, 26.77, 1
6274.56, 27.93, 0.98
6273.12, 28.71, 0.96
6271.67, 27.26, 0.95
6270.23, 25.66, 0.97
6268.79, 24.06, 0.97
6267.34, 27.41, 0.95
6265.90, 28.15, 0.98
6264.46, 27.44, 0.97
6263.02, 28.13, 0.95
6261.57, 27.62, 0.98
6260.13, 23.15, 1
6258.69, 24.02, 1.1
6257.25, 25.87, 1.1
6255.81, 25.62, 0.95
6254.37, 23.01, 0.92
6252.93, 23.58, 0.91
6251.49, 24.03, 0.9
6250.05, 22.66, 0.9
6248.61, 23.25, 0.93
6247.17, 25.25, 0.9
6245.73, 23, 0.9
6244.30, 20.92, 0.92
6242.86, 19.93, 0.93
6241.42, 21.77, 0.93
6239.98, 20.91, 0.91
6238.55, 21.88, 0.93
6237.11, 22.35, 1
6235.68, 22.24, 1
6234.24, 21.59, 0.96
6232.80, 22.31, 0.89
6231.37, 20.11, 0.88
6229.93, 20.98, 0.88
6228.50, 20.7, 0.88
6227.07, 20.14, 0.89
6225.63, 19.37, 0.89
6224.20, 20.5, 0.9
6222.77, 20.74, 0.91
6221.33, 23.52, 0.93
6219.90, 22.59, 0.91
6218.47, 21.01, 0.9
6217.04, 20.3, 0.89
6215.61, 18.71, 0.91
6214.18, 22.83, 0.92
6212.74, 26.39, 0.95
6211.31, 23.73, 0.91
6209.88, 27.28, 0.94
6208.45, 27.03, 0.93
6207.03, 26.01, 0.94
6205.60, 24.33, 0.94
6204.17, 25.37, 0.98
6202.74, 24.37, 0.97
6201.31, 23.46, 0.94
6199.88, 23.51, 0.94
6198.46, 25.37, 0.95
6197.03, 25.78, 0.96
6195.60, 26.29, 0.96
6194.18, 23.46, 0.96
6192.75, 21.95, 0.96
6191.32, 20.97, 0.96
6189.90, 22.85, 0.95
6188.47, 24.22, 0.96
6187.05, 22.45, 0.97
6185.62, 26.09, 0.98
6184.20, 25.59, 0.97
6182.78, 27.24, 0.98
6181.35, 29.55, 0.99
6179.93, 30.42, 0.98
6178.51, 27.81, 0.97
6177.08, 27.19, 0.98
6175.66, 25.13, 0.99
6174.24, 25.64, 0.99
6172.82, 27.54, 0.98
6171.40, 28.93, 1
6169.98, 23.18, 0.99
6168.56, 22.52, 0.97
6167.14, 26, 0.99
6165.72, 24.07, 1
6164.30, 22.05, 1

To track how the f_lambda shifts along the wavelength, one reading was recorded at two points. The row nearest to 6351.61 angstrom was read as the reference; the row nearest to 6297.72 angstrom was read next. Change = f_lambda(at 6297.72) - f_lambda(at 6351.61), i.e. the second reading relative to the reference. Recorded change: -10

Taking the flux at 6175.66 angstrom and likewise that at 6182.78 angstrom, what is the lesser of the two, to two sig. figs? 25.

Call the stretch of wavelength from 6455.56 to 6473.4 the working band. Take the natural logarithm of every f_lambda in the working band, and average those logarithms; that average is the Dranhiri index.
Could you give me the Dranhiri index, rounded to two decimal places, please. 3.85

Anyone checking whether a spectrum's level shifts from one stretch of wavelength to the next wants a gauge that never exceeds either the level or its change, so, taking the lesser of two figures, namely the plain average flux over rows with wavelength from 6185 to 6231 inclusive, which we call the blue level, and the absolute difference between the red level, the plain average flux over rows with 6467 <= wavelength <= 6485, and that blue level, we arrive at 23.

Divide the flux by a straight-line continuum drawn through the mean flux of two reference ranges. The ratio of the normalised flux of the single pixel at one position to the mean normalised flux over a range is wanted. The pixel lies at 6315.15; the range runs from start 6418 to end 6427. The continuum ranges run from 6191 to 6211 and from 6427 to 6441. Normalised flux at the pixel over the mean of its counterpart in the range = 1.09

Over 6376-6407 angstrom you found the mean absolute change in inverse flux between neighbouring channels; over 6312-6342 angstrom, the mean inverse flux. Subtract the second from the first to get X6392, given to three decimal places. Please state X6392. -0.026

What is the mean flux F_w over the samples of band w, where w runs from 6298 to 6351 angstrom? 37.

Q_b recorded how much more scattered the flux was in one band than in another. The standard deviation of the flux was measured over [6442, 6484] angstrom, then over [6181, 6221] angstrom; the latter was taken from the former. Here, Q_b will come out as 1.1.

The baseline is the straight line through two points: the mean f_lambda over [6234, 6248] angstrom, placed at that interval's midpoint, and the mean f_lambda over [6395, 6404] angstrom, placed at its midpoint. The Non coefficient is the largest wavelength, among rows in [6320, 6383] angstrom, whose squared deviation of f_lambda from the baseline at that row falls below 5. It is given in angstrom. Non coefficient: 6377.99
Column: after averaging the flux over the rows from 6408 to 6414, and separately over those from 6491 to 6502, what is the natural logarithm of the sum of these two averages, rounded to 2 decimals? 4.46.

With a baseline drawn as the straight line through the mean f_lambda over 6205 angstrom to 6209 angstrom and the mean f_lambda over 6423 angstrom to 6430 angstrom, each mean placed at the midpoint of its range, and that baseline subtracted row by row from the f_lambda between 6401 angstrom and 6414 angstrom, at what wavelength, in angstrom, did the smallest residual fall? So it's 6413.33 angstrom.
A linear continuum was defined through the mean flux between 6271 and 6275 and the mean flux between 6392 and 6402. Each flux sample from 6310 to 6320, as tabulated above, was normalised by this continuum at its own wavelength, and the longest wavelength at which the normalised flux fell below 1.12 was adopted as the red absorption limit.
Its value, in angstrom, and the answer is 6318.06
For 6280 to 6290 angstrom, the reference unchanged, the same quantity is 6289.03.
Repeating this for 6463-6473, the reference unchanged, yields 6472.67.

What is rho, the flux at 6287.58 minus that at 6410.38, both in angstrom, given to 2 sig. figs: -13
